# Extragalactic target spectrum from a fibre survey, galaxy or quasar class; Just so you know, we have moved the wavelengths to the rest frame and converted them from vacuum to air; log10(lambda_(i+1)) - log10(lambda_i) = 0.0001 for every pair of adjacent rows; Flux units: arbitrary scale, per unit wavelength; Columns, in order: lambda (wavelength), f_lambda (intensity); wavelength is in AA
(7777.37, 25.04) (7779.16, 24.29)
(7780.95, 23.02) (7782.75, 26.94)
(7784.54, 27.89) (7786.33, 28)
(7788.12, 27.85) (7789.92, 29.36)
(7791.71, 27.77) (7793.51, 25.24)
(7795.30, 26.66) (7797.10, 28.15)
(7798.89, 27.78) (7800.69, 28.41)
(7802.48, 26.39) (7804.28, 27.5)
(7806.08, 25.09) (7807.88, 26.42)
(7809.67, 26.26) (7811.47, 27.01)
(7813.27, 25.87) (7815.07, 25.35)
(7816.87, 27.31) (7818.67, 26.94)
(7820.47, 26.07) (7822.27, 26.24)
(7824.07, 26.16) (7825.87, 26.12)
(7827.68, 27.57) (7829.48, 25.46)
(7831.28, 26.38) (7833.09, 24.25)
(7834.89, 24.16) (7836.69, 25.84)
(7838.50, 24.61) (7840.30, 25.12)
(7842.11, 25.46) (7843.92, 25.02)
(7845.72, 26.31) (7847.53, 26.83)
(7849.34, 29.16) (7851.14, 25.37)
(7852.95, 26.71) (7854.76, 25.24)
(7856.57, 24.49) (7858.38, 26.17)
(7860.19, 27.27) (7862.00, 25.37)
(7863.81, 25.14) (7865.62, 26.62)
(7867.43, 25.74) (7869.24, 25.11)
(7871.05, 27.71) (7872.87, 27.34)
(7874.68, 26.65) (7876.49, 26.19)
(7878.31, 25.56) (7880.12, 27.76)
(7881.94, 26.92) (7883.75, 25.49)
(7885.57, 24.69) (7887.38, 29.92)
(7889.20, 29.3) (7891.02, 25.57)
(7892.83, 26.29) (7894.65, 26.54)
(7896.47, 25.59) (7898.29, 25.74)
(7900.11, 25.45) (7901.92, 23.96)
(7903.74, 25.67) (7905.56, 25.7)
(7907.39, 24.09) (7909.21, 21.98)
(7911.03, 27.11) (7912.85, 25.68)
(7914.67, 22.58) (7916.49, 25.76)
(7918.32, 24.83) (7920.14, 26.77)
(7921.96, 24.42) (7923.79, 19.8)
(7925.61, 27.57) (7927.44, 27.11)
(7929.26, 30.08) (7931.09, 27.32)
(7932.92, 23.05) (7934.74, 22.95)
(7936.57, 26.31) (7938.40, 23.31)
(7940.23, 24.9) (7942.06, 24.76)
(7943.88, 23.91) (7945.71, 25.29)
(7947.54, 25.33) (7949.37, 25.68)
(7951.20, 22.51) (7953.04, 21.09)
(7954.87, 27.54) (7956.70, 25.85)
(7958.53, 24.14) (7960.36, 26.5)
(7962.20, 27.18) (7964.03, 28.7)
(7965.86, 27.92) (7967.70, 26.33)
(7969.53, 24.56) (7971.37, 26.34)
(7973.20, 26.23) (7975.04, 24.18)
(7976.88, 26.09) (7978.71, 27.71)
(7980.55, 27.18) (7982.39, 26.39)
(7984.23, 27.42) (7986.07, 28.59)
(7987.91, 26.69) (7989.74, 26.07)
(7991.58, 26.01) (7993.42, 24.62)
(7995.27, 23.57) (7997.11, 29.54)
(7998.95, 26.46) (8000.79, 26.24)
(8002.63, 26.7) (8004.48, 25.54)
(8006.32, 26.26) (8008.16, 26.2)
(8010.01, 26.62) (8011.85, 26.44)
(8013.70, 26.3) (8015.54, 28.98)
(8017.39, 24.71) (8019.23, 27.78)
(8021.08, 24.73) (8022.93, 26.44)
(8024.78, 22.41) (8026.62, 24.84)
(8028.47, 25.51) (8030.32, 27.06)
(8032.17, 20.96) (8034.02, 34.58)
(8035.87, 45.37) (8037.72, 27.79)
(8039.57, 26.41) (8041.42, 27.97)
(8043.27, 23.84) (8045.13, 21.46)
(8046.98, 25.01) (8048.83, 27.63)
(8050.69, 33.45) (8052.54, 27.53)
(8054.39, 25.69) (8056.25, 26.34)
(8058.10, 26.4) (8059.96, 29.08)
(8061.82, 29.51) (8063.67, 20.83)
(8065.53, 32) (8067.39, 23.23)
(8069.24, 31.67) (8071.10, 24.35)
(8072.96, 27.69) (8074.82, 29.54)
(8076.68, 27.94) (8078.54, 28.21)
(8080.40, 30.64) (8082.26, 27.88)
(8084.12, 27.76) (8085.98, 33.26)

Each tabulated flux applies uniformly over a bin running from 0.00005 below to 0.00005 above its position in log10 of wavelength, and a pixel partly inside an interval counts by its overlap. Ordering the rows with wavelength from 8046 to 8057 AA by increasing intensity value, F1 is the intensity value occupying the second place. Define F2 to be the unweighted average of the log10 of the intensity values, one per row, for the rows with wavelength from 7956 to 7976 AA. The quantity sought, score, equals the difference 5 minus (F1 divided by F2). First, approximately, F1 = 25.69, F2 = 1.42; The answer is -13.1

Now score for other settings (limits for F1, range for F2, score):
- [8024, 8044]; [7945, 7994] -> -10.8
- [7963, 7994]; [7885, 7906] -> -12.3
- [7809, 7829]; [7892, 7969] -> -13.5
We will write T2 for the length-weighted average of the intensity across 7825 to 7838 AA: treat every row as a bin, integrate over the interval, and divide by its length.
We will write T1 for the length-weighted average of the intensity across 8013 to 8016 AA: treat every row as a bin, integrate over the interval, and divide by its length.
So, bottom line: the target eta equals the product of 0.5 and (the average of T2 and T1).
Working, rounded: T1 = 27.6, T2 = 25.6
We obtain 13.3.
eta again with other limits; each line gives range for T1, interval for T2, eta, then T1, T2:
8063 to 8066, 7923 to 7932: 13.1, 26.0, 26.5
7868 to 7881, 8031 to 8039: 14.6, 26.6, 31.8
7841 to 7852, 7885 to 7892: 13.5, 26.3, 27.5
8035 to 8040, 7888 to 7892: 15.3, 33.7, 27.6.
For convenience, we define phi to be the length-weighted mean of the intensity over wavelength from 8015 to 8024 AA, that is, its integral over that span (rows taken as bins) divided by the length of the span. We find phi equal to 26.3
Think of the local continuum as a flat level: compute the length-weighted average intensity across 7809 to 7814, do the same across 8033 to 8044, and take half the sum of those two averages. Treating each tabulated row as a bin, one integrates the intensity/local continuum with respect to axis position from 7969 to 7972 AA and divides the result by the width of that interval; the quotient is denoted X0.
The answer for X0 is 0.89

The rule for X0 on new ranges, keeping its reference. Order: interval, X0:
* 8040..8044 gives 0.91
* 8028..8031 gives 0.92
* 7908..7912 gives 0.86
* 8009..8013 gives 0.92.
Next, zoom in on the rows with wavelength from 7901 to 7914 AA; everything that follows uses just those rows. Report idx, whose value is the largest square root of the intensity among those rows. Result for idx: 5.21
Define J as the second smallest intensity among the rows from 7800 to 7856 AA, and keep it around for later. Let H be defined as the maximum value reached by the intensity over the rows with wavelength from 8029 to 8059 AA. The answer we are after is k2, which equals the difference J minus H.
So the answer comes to -21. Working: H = 45.37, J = 24.25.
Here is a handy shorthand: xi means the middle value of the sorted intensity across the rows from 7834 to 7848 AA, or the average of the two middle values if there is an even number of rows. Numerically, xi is 25.3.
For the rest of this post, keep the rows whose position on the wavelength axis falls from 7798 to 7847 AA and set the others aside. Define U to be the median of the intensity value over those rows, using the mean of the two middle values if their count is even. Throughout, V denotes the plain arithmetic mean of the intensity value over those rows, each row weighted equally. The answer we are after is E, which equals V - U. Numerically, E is -0.05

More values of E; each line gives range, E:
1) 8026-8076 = 0.56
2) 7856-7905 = 0.49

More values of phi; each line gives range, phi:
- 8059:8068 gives 27.0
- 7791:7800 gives 27.1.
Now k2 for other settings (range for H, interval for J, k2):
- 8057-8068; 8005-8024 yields -7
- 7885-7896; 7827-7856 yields -6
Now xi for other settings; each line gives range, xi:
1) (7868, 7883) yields 26.8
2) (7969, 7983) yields 26.3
